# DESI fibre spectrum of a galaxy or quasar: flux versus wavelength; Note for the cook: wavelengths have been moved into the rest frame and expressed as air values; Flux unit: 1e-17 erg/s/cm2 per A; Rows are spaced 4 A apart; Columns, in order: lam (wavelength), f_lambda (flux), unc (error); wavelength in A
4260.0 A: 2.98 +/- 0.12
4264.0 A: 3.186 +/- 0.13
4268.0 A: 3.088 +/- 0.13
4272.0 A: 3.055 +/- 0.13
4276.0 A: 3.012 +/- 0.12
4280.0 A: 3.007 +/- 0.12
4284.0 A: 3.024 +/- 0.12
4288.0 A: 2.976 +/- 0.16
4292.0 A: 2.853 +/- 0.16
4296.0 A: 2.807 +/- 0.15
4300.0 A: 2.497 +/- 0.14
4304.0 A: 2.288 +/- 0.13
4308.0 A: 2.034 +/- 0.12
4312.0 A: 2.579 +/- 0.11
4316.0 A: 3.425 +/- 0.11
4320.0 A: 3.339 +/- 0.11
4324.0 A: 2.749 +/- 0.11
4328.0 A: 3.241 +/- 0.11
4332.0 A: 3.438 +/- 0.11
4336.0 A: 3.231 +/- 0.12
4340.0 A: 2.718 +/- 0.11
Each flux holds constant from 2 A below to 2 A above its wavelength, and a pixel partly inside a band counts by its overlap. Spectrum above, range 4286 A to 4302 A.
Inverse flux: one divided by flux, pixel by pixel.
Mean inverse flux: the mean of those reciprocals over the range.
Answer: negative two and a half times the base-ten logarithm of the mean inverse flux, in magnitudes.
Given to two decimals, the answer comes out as 1.11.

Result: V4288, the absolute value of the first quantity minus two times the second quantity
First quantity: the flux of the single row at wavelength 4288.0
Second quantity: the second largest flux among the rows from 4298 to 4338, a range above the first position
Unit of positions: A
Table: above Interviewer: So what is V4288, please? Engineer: 3.87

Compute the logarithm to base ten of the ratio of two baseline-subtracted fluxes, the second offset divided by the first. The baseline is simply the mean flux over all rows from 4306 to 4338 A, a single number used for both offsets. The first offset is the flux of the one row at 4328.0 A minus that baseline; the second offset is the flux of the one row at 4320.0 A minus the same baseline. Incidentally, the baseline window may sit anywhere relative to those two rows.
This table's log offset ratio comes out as 0.2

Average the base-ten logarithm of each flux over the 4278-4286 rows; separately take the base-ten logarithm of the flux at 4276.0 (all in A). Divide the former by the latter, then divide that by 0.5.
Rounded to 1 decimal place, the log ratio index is 2.0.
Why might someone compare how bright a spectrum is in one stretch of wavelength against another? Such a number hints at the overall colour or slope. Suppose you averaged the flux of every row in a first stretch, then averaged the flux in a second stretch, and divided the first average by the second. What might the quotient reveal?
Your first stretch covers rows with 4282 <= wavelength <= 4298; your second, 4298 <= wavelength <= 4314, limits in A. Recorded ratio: 1.24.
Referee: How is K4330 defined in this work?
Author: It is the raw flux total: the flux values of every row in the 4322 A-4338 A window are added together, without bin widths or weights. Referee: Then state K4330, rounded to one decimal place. 12.7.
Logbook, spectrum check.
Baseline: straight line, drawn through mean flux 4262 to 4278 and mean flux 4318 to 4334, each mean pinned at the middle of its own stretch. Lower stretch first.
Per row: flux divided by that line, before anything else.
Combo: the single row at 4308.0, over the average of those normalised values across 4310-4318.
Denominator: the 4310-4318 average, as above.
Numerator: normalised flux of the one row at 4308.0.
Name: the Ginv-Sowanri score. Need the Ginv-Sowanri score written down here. 0.68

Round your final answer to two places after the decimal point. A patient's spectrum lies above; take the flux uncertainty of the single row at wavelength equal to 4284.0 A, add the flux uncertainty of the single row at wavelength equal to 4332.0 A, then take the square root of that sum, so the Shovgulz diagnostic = 0.48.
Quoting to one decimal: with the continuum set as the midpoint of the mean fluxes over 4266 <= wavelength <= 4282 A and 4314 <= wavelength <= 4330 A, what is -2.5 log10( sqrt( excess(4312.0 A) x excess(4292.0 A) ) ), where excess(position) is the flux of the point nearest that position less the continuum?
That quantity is 1.1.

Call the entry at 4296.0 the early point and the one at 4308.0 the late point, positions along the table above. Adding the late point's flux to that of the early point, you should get 4.84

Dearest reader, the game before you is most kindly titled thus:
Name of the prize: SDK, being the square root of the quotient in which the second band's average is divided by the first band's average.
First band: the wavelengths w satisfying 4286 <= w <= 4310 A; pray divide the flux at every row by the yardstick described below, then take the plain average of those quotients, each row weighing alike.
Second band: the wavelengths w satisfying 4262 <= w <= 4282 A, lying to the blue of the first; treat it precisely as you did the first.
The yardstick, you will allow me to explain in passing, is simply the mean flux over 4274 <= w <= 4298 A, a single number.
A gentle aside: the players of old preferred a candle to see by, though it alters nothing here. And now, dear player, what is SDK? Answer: 1.09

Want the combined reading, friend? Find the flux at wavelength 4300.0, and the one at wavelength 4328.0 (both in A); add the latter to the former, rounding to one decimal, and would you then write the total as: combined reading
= 5.7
